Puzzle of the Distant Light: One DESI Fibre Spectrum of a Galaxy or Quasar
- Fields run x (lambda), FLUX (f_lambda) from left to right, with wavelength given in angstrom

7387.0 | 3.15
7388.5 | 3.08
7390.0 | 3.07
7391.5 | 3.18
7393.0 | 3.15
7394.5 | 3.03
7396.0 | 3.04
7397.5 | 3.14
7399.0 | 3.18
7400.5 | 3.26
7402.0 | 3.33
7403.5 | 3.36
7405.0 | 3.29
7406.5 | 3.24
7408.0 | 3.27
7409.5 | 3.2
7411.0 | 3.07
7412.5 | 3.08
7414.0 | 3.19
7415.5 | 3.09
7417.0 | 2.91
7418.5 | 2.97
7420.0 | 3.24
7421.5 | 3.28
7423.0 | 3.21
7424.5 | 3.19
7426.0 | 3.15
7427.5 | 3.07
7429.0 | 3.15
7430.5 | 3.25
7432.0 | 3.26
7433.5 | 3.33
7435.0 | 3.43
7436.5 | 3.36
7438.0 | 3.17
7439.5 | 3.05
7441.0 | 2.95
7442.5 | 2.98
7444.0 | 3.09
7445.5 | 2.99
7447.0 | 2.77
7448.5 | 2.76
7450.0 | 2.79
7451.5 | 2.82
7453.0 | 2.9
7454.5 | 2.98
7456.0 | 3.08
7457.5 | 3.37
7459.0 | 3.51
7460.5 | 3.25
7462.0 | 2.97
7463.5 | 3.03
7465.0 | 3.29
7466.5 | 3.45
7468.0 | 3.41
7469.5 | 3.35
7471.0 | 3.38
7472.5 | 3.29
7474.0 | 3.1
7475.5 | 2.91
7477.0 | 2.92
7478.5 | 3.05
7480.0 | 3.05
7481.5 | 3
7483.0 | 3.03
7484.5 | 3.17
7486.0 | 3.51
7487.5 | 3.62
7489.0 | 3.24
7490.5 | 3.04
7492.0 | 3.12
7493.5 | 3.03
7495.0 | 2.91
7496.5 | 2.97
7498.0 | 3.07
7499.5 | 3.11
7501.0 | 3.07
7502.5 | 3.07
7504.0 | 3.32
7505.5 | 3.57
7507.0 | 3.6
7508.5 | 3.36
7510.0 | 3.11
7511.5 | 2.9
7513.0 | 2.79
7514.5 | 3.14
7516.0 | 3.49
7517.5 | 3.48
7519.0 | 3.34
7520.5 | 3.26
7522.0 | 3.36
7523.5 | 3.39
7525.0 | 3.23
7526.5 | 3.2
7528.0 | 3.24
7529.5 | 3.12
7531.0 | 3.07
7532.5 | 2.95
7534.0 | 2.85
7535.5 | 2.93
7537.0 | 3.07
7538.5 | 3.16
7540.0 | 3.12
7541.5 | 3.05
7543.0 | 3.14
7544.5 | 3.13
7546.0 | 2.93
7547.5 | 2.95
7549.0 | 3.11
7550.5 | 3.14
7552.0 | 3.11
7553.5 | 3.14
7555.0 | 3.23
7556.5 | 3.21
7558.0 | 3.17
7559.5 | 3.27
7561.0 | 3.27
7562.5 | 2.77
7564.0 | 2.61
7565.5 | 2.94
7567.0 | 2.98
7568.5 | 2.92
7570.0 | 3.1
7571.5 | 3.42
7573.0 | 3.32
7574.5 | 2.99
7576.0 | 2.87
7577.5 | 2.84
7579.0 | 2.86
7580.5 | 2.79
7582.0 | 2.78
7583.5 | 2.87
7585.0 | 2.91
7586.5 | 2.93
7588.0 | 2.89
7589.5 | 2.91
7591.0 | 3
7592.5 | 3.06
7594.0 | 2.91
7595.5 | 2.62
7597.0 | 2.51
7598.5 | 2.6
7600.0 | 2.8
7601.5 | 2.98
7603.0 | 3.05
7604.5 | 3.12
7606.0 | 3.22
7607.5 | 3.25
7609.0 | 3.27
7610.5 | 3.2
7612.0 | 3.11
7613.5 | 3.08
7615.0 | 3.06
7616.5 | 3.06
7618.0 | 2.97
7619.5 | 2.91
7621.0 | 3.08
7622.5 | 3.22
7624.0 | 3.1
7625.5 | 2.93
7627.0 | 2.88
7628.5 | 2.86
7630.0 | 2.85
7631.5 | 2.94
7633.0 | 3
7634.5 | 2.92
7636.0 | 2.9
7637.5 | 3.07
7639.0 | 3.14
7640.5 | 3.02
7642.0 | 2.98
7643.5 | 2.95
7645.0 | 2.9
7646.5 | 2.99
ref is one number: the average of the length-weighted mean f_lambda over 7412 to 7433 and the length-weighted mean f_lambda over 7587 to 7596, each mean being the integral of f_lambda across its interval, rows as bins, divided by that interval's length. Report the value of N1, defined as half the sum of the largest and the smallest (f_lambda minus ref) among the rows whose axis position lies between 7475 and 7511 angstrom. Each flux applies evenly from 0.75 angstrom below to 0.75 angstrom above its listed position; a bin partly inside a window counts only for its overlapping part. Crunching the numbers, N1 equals 0.24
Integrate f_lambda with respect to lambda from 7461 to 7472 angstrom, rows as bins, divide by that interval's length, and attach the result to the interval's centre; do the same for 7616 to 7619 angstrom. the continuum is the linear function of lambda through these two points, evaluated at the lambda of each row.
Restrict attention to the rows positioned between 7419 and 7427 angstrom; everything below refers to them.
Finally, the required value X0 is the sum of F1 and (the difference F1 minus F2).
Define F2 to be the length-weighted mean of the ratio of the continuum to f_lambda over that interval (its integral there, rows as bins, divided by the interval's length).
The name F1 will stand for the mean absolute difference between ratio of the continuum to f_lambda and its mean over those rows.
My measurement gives -1.023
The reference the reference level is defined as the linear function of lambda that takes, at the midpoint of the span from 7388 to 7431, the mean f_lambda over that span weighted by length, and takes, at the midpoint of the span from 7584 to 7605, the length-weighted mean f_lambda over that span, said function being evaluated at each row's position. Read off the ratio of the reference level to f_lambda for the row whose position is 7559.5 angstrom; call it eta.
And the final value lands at 0.90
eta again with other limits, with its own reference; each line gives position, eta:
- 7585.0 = 0.99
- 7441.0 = 1.06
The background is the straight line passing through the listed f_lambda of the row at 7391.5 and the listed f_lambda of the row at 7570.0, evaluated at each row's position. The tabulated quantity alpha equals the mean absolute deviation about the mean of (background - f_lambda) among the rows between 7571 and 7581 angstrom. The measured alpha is 0.20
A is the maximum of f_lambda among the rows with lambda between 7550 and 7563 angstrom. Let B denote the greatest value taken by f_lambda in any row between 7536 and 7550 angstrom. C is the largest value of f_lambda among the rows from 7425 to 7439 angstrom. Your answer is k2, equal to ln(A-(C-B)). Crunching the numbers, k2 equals 1.10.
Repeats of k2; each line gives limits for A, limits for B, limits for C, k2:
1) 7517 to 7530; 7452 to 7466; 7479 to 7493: 1.21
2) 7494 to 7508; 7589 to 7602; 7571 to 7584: 1.18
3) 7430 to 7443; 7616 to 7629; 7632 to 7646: 1.26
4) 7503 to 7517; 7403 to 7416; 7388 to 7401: 1.31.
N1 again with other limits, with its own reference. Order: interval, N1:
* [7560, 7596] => -0.01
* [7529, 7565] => -0.09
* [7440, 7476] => 0.11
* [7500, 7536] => 0.17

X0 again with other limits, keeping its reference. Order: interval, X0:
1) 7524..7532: -0.960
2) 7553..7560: -0.946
